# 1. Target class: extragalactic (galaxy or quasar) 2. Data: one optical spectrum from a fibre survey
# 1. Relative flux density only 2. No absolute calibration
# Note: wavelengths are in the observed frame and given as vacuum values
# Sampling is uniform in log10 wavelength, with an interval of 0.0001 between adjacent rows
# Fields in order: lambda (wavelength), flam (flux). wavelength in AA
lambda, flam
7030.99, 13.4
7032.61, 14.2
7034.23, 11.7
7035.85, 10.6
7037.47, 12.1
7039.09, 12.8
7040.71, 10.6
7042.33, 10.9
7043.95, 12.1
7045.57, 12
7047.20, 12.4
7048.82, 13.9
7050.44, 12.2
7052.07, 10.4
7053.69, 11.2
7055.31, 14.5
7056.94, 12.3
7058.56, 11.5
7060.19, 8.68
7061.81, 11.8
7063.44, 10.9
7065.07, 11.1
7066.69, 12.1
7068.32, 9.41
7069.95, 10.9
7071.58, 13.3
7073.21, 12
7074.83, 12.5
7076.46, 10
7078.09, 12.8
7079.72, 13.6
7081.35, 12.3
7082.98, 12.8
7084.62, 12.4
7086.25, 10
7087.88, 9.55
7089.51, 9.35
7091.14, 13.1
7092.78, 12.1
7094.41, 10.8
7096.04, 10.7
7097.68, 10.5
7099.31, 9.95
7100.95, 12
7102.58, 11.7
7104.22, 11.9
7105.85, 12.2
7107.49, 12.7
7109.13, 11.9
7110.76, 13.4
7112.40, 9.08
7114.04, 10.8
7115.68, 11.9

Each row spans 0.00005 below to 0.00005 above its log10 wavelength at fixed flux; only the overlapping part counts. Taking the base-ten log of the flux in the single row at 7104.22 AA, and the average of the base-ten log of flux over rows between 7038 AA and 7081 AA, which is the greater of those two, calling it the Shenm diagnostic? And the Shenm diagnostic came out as 1.08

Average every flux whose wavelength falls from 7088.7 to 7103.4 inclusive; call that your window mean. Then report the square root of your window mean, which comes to 3.34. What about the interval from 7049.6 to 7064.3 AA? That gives 3.39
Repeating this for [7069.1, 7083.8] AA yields 3.50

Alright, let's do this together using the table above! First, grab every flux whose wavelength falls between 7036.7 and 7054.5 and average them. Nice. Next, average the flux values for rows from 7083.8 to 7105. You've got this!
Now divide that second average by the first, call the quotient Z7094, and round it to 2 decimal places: 0.93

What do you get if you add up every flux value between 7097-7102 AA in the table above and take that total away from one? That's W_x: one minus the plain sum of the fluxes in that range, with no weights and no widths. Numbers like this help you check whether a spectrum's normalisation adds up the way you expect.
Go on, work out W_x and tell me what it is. -31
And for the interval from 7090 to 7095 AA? -35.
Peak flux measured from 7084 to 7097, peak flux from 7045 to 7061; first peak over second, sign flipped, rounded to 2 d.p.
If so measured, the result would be -0.90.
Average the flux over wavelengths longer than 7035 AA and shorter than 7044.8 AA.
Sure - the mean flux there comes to 11.5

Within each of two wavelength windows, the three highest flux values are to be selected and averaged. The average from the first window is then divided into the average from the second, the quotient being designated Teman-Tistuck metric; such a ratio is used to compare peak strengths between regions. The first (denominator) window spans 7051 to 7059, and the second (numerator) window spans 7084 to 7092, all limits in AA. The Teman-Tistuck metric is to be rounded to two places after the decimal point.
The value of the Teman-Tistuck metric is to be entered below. 0.93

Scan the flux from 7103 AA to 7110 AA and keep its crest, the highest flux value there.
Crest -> 12.7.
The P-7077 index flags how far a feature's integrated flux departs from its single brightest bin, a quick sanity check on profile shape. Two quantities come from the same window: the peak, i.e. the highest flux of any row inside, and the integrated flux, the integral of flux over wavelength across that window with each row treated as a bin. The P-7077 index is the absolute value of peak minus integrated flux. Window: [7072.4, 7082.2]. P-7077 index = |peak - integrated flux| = 106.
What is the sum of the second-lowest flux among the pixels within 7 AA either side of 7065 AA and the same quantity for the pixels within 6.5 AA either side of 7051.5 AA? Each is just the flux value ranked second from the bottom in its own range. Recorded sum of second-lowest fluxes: 20.6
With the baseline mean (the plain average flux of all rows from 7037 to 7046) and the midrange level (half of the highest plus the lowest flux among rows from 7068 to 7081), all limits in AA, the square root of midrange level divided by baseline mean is 0.99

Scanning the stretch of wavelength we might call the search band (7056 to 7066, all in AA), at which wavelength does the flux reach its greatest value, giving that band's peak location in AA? 7056.94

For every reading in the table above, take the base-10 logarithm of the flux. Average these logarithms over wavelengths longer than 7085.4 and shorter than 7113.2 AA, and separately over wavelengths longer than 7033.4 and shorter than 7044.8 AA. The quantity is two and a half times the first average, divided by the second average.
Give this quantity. 2.47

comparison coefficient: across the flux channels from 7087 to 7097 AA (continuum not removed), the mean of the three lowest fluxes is 9.9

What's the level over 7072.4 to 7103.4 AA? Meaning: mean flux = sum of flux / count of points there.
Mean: 11.5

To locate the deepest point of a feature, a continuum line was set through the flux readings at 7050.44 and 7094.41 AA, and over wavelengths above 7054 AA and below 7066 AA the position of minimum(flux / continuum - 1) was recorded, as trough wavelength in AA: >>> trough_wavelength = 7060.19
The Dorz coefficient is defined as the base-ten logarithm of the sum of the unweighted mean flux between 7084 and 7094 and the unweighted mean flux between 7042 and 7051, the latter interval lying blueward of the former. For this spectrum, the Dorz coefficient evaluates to 1.37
